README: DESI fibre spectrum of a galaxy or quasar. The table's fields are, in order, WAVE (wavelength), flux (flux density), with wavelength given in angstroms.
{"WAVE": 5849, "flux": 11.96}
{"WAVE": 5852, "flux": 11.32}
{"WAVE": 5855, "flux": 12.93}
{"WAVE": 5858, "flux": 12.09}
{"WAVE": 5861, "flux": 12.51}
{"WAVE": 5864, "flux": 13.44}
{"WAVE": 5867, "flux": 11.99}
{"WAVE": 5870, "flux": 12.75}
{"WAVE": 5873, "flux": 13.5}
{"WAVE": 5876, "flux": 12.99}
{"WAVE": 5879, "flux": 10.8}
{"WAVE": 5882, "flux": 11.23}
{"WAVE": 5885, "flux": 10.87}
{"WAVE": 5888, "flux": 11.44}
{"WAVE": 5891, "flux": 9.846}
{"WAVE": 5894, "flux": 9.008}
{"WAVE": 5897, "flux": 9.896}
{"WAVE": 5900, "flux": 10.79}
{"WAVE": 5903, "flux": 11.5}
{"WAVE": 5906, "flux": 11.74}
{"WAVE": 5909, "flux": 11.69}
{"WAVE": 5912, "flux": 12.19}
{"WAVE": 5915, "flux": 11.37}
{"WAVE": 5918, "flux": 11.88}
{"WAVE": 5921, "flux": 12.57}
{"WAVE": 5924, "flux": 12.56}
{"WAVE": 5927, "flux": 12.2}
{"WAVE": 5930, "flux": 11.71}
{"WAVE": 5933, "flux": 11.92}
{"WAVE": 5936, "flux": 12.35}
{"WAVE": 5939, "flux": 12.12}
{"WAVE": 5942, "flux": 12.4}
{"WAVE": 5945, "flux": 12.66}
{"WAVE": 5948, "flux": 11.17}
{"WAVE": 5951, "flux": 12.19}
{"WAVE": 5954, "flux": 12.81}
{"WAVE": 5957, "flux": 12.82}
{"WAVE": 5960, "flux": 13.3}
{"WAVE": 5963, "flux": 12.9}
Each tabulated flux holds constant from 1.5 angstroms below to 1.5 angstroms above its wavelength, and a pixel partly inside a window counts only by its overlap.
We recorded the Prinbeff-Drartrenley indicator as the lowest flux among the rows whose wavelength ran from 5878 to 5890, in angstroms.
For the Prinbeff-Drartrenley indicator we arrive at 10.8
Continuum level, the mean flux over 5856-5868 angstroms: 12.5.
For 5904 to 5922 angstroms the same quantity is 11.9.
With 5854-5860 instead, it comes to 12.5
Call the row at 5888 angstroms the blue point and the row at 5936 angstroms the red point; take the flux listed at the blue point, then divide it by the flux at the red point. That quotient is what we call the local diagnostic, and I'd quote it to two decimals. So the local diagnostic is 0.93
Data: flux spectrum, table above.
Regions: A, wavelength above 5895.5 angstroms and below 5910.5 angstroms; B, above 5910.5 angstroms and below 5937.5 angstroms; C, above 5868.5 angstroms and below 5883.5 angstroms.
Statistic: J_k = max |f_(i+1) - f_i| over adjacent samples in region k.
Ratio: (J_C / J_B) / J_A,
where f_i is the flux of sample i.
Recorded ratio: 3.0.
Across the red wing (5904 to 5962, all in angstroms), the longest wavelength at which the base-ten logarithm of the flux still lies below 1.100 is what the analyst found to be 5951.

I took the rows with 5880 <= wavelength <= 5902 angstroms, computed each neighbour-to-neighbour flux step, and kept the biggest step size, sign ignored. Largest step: 1.59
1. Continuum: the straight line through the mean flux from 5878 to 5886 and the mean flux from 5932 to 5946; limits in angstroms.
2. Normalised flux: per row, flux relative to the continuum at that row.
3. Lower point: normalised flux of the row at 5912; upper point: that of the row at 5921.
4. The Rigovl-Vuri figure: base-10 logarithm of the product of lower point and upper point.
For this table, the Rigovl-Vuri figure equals 0.04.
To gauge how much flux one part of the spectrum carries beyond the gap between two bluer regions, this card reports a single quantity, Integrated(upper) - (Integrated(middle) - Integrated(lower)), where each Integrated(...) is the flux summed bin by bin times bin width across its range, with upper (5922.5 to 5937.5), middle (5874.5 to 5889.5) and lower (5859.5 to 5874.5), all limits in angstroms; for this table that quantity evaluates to 203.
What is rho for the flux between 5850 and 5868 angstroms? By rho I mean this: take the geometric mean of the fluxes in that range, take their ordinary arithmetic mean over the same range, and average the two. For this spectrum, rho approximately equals 12.4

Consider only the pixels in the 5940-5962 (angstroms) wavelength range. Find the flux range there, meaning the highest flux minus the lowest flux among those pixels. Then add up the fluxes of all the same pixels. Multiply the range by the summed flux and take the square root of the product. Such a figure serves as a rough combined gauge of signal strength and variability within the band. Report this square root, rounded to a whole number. 14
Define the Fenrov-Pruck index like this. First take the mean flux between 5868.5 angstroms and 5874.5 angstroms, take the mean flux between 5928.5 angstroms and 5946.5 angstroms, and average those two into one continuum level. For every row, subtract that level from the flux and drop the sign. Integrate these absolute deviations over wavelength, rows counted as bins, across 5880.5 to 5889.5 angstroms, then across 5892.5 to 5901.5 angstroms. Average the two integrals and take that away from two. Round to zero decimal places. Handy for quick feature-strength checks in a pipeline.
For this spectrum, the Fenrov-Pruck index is -17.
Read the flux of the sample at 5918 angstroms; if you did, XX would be 11.88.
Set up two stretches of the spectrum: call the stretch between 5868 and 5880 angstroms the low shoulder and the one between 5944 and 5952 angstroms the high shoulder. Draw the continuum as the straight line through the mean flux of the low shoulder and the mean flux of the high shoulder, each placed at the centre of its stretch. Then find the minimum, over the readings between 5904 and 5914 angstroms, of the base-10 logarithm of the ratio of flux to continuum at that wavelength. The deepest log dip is -0.021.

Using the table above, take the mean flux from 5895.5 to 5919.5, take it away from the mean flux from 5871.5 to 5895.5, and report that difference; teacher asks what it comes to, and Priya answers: -0.17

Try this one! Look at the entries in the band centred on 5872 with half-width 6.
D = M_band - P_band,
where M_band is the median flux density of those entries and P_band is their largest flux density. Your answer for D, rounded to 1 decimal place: -0.6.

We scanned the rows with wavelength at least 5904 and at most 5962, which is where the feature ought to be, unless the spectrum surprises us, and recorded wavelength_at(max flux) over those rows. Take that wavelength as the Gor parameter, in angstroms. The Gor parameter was 5960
